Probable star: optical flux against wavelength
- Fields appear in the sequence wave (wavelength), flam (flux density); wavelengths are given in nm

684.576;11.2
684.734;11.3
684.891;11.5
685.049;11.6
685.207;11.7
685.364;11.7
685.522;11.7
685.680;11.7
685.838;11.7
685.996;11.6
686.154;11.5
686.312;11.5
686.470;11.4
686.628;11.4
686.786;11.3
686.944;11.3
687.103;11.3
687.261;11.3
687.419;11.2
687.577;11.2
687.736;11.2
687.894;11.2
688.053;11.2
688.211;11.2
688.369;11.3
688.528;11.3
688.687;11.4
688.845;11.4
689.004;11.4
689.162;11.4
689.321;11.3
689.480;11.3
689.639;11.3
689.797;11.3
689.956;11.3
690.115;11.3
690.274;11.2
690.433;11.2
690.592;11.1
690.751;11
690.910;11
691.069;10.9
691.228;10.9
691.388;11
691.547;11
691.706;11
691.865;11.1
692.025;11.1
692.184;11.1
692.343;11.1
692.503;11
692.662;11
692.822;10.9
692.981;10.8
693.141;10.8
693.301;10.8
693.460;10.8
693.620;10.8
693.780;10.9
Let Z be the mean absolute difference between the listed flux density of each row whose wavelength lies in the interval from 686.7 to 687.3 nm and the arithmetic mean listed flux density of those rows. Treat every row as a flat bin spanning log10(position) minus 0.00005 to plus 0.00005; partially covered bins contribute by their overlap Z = 0.000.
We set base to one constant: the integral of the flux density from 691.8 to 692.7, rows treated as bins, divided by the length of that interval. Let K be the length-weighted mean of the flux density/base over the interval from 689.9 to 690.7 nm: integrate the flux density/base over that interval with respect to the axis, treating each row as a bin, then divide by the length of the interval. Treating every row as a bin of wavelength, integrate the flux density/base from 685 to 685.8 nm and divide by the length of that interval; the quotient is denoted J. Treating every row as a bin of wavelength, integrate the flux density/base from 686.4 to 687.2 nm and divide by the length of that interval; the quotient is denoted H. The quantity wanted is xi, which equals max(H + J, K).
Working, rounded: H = 1.02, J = 1.06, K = 1.01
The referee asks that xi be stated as 2.08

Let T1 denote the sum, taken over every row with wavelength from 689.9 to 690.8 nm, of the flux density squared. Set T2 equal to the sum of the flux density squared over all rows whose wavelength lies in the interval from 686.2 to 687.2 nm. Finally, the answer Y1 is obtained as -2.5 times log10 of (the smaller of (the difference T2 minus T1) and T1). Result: -3.5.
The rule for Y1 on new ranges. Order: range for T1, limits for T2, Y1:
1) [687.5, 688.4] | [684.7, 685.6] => -4.3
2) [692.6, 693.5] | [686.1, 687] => -4.7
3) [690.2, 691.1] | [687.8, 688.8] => -3.6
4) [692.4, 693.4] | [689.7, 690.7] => -4.2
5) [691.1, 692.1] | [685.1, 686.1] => -4.9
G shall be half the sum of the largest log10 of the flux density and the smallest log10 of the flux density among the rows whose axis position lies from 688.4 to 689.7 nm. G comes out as 1.055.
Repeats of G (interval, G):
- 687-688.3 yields 1.051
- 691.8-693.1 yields 1.039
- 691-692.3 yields 1.041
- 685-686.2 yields 1.064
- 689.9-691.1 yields 1.045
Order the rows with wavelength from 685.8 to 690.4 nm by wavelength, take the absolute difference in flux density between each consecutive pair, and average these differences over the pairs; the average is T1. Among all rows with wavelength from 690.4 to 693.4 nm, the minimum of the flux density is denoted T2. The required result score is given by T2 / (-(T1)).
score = -336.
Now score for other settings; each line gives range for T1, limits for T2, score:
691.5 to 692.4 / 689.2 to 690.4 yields -560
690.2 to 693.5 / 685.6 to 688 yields -280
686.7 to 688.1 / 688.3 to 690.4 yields -896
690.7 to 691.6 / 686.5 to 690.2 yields -280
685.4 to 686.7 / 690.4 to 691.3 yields -254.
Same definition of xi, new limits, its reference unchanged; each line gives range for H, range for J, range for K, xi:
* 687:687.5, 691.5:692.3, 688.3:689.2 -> 2.02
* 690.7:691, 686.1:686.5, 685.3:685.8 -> 2.03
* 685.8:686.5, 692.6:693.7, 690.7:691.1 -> 2.02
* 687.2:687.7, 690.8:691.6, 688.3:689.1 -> 2.00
